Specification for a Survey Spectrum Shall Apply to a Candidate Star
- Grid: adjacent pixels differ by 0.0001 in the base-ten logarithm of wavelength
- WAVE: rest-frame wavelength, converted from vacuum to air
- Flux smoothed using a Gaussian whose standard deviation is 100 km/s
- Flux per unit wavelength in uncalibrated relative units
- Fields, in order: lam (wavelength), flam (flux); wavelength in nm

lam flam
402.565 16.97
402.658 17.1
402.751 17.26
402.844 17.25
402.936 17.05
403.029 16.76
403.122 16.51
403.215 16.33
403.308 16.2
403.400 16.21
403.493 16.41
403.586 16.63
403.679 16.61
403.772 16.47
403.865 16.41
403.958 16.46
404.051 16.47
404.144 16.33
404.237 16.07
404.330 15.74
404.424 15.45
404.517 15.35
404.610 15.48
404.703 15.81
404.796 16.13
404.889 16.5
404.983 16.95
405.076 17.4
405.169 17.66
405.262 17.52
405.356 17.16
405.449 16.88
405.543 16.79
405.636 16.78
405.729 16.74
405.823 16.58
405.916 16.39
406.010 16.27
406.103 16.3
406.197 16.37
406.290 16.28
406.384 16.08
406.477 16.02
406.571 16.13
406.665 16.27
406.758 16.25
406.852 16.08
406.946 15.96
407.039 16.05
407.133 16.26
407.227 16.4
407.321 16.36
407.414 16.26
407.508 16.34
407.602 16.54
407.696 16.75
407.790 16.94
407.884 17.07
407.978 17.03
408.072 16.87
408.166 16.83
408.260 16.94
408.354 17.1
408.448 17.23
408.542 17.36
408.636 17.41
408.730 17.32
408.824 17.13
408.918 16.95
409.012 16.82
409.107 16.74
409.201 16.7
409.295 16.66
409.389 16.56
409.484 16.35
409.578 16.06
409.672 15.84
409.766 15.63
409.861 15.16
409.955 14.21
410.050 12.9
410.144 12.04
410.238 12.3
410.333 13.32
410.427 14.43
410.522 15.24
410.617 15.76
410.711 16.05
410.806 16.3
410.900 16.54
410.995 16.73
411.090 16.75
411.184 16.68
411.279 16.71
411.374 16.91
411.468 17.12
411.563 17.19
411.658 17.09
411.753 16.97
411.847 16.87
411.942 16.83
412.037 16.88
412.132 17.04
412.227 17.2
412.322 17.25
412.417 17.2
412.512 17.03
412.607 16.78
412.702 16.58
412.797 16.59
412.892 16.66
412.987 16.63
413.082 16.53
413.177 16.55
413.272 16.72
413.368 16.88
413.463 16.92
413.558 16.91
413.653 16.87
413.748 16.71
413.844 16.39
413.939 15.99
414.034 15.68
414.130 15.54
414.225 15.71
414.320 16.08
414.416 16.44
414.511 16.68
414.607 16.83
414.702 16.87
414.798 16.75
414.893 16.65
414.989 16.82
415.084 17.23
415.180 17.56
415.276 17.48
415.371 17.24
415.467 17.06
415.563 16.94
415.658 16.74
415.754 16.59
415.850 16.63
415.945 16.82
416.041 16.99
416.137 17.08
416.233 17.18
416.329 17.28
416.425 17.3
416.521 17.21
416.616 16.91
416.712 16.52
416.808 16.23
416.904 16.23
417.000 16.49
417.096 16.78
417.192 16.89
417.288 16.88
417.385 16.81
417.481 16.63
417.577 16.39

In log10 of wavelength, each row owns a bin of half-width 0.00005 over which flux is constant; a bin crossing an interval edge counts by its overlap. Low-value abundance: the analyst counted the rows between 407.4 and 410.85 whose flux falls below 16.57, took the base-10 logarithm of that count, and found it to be 1.28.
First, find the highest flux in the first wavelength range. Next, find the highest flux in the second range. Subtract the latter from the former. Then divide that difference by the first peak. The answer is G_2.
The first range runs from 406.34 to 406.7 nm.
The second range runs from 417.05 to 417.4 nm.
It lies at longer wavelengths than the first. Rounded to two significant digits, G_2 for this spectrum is -0.038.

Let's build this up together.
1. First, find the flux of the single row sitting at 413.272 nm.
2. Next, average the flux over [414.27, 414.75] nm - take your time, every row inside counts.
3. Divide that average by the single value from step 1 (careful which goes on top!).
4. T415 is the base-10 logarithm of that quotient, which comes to -0.004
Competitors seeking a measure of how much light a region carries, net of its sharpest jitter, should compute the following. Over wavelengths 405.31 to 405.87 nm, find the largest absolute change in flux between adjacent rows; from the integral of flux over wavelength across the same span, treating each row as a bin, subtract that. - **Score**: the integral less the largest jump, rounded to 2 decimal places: 9.15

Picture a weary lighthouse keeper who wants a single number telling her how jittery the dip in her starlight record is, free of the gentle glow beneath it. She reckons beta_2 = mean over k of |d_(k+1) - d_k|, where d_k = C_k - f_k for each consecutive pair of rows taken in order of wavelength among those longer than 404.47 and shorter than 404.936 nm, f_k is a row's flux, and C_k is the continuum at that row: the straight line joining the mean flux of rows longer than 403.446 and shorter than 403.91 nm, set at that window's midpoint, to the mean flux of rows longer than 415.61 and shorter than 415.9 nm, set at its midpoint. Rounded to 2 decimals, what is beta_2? 0.29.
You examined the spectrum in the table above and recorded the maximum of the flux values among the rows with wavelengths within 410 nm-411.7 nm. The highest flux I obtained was 17.19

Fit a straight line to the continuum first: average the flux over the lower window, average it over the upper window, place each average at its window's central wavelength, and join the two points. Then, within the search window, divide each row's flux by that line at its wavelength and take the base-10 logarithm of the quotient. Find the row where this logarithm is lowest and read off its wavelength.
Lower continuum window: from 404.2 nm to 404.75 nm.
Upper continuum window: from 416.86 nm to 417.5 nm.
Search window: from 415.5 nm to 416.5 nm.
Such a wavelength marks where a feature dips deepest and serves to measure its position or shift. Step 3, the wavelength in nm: 415.754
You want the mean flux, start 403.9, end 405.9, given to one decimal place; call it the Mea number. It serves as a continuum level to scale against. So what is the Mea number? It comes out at 16.5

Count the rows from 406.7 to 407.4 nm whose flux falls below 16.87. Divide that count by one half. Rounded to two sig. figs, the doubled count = 14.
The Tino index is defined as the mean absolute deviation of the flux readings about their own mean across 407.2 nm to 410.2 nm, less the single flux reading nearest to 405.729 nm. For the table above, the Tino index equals -16.0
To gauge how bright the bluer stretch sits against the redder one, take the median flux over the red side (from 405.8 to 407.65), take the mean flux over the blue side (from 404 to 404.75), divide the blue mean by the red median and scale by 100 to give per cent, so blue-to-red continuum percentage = 97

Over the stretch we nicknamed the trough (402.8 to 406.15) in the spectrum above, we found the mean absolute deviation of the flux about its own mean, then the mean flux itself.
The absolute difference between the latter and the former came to 16.1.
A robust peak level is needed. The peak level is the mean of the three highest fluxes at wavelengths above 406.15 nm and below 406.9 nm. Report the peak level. 16.3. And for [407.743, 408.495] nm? 17.1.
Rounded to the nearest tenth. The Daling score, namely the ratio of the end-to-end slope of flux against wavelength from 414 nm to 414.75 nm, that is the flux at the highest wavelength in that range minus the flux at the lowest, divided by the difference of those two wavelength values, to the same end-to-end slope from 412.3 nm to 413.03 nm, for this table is -1.9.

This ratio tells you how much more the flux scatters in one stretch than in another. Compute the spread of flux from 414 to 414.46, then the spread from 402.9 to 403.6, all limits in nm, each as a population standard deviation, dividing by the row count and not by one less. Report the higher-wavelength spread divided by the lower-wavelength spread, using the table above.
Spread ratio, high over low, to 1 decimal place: 1.2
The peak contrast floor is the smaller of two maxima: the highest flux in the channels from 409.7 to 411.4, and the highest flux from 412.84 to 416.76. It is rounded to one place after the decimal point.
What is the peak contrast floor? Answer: 16.9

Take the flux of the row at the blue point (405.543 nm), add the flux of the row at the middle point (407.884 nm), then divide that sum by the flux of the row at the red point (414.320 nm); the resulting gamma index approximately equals 2.11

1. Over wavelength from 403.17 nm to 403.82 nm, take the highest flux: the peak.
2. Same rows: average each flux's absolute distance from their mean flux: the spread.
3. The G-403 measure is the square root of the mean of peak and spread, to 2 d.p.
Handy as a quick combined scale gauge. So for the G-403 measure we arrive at 2.90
